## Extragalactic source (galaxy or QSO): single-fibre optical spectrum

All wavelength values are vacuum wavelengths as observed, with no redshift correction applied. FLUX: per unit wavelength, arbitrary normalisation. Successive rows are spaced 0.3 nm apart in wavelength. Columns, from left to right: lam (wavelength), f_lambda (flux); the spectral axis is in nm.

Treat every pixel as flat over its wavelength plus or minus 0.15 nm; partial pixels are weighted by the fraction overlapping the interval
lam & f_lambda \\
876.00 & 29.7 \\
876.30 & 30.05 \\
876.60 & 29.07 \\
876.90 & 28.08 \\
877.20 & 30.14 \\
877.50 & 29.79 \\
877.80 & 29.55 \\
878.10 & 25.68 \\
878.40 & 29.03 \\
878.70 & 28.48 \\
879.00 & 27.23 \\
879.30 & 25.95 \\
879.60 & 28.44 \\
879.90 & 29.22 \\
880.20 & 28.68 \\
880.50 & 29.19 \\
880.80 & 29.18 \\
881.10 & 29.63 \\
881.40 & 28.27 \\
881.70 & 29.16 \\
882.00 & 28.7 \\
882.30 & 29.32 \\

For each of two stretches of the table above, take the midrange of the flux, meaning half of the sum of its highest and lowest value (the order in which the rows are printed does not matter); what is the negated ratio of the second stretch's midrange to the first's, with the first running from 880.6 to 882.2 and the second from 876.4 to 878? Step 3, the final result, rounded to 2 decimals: -1.01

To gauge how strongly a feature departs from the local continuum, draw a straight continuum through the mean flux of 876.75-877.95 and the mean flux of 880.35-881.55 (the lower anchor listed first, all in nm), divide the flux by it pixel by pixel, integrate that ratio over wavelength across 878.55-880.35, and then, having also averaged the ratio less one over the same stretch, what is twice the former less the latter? 3.49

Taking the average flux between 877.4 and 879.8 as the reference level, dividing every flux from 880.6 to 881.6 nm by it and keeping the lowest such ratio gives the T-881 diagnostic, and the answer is 1.01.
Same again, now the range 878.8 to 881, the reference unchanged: 0.93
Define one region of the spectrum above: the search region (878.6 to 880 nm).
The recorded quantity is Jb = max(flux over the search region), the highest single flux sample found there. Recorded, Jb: 29.22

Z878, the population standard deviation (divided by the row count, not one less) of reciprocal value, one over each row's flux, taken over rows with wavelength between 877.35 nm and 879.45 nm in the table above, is 0.0020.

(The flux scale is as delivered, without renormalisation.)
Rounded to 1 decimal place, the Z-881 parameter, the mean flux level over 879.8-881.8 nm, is 29.0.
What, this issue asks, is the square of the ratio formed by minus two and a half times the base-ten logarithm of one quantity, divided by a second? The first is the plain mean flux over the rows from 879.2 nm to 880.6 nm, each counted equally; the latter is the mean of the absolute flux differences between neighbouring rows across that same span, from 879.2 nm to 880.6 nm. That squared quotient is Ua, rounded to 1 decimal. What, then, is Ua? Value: 11.3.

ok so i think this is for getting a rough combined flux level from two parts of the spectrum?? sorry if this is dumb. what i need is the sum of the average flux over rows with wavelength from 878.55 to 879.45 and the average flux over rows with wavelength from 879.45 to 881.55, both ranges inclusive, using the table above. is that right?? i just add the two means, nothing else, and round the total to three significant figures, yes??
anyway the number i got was 56.2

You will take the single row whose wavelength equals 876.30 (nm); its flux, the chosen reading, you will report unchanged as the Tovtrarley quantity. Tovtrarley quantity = 30.05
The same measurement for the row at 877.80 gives 29.55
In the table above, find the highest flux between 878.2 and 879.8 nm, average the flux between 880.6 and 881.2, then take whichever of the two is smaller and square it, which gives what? 843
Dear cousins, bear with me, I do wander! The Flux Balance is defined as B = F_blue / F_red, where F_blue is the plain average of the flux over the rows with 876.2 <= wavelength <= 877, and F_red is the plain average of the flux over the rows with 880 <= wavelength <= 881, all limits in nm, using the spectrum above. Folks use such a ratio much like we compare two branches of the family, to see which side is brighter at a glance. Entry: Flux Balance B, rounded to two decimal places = 1.00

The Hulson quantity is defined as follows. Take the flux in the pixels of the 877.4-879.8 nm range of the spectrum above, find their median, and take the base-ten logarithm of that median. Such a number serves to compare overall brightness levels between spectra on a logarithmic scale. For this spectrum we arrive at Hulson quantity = 1.45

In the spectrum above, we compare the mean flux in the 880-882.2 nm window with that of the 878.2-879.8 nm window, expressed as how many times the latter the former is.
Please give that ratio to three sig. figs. 1.04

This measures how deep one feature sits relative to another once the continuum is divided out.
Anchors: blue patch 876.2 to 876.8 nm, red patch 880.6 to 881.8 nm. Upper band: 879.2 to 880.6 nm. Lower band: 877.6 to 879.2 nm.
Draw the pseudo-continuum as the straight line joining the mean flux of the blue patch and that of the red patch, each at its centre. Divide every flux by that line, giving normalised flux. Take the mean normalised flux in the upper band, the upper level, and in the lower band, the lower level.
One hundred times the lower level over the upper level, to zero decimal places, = 98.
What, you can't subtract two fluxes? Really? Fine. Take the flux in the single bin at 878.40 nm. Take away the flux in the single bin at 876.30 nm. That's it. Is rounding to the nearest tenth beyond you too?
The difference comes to -1.0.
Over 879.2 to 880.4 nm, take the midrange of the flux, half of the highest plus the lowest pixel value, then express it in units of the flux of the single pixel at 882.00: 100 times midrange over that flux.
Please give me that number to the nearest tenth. 96.1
